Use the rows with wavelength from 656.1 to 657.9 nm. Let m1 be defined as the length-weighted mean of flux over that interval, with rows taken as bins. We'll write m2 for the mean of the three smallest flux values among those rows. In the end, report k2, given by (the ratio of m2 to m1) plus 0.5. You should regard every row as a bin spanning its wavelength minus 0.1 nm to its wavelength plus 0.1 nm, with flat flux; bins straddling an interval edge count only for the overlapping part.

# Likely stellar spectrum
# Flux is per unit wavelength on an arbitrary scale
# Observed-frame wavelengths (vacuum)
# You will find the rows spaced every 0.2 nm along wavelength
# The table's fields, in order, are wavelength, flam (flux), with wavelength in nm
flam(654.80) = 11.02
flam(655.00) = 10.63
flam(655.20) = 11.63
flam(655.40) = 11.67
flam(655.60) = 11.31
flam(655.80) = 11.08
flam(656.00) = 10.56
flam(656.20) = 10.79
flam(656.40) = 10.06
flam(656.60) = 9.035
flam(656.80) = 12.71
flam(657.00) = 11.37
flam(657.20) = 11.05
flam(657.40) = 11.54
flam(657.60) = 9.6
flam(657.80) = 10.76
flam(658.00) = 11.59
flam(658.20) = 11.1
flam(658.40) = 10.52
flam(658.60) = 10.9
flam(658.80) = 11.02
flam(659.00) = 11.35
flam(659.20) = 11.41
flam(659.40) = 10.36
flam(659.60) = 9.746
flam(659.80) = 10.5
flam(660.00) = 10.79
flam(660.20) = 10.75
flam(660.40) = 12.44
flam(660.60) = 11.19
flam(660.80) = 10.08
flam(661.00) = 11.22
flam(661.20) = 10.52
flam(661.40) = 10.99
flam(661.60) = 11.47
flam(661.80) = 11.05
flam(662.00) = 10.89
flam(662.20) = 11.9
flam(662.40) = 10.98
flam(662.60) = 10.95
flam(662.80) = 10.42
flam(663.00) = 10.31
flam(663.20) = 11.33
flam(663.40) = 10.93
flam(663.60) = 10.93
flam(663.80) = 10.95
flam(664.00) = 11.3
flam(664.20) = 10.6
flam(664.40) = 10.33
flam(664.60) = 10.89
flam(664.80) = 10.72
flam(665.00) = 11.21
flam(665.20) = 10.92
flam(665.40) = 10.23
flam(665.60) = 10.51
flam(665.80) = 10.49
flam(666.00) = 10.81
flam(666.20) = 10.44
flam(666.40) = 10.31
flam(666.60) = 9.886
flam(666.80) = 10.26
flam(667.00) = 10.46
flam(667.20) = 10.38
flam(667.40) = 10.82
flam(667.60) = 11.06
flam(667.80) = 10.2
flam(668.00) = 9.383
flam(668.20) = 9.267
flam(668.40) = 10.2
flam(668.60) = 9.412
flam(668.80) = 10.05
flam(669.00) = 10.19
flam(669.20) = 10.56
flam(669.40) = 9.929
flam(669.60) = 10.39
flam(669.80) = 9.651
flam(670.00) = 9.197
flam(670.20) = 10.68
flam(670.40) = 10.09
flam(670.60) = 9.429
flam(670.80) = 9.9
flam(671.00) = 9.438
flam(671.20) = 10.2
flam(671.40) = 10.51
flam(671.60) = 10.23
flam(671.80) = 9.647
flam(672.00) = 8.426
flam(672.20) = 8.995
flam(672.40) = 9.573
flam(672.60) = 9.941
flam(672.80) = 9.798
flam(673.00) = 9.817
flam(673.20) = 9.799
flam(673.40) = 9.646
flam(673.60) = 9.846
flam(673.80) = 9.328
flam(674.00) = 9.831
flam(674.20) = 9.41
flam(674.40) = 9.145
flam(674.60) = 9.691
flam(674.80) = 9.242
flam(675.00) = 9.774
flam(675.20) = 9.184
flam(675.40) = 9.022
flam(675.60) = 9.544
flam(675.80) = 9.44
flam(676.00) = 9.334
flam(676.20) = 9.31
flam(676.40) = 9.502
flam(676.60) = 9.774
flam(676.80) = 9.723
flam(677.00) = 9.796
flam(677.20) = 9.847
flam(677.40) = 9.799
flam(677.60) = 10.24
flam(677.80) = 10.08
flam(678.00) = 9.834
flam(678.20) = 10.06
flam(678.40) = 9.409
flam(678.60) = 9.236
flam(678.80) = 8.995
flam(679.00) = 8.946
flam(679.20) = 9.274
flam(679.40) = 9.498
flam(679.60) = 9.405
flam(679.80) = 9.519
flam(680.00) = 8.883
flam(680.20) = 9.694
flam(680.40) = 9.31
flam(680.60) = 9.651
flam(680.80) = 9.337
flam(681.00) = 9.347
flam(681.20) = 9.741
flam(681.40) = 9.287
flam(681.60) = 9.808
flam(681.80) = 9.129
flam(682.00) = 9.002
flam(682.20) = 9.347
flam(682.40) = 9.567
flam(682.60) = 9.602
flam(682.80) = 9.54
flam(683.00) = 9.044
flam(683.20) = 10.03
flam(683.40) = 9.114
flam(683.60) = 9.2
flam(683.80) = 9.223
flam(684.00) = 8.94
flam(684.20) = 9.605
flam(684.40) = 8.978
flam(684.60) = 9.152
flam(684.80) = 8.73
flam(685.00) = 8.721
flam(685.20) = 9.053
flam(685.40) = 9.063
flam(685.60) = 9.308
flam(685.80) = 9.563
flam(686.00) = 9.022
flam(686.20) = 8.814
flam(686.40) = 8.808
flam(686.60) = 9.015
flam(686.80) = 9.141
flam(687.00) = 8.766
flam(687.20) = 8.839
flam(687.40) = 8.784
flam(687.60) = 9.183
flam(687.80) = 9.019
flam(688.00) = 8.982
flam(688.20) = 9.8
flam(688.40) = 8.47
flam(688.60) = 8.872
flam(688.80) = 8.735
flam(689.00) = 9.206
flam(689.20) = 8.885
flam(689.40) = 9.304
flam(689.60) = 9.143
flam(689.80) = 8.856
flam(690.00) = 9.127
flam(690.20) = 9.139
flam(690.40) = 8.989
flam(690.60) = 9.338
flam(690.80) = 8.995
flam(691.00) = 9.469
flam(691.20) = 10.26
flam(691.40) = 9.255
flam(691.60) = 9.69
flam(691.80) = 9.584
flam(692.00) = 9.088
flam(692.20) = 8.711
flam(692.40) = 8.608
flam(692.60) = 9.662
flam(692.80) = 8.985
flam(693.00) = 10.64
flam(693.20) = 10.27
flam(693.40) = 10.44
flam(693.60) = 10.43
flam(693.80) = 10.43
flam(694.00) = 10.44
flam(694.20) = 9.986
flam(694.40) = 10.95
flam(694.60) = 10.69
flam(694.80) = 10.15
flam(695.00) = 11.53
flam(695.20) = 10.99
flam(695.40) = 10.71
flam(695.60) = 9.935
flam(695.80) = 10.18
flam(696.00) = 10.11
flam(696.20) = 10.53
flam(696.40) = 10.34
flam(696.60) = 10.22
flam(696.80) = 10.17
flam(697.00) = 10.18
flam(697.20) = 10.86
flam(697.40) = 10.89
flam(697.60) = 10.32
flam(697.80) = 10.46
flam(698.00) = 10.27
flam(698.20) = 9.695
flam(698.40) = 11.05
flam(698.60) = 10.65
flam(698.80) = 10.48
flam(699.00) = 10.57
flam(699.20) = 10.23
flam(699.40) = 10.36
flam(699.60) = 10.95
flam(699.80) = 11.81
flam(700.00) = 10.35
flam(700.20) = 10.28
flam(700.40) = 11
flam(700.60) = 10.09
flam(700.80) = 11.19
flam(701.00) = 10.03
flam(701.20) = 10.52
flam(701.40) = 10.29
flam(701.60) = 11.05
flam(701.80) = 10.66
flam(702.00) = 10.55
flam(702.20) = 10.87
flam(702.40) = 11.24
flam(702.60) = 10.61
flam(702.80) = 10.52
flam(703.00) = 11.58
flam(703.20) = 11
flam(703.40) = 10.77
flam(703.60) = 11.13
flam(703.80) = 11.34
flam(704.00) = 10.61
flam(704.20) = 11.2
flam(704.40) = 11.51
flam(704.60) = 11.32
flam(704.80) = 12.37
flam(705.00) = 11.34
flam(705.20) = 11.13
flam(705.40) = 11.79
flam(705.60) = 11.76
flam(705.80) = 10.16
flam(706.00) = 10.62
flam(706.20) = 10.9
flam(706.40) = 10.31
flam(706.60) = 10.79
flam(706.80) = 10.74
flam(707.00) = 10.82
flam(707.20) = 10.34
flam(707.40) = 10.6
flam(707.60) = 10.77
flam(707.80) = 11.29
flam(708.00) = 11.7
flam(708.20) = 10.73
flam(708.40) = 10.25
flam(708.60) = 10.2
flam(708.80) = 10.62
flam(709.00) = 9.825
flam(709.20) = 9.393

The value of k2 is 1.388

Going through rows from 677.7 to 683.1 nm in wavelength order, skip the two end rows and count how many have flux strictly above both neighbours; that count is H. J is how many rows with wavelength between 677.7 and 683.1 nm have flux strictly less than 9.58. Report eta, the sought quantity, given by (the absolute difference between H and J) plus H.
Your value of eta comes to 19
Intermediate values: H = 8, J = 19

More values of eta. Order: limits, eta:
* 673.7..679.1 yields 15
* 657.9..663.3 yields 12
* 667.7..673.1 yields 9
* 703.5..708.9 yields 16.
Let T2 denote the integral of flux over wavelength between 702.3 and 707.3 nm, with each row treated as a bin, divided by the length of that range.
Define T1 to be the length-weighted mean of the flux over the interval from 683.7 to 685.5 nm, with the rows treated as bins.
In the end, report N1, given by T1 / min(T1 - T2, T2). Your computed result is -5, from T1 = 9.1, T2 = 11.0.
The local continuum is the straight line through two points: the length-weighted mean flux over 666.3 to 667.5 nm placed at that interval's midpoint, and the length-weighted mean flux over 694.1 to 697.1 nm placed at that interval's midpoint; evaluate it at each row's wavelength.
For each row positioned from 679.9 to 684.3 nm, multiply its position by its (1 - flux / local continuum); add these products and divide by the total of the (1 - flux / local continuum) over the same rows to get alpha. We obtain 682.13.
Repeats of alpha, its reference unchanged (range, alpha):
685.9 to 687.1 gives 686.50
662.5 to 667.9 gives 664.44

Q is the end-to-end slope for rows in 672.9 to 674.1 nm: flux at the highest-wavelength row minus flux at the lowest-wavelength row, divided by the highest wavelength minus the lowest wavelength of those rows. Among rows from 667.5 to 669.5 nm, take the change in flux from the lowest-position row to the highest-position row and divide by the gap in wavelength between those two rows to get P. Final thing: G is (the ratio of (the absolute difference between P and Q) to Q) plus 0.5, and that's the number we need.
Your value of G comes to 46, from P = -0.6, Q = 0.01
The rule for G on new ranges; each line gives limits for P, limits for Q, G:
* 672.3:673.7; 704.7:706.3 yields -1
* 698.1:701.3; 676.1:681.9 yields -9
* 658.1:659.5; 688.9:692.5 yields -2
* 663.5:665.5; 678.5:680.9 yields 10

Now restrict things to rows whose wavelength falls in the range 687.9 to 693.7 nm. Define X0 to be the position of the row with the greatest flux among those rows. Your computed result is 693.00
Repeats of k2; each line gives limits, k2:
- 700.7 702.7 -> 1.461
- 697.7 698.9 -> 1.472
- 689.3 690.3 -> 1.492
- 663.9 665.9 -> 1.465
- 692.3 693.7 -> 1.421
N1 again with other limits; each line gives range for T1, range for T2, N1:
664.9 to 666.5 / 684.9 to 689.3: 7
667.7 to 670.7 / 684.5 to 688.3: 11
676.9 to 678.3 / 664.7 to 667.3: -18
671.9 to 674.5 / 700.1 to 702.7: -8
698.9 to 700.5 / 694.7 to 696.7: 48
